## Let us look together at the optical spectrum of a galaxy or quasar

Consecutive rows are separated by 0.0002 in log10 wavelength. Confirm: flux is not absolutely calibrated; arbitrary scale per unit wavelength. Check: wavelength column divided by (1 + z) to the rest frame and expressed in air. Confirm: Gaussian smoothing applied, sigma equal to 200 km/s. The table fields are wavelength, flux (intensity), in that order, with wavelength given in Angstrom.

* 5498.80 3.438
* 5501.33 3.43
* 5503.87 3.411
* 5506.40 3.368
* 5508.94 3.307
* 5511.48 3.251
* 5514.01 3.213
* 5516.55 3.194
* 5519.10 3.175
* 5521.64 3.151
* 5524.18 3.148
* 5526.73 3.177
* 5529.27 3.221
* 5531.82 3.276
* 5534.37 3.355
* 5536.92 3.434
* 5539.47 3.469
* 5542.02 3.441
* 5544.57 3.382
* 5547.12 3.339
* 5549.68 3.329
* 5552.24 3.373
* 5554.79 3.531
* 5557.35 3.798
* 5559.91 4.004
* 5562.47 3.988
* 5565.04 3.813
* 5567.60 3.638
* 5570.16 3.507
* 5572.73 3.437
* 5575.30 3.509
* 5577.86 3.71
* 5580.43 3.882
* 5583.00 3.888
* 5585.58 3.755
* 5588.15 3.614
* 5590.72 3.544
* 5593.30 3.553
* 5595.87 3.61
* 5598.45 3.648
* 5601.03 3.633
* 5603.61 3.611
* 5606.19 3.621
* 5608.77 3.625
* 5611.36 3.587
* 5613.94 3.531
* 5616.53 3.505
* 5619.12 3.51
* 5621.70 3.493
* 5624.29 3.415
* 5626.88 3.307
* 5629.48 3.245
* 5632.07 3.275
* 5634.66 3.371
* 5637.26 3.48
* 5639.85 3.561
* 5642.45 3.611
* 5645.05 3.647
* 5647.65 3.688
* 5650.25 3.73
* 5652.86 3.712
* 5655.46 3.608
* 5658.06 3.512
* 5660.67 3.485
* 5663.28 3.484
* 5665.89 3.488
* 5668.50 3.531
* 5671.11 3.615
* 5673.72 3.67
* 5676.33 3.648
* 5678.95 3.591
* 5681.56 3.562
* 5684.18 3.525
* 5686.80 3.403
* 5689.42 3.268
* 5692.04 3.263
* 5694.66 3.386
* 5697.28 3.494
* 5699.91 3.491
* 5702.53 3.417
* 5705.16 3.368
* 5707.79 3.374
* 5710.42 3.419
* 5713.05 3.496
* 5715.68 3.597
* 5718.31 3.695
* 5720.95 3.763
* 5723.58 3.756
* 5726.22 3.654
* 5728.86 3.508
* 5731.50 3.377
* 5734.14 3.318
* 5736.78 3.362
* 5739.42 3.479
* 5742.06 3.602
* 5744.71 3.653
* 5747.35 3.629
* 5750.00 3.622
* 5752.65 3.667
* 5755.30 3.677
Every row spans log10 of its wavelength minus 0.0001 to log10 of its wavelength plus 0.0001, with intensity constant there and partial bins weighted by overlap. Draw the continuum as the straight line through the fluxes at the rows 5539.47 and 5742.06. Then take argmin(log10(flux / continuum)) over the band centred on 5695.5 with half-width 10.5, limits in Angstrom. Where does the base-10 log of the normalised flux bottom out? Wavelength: 5692.04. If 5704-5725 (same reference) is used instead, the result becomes 5705.16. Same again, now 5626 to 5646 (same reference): 5629.48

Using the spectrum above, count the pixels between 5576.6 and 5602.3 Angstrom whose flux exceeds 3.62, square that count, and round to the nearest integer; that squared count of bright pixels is 36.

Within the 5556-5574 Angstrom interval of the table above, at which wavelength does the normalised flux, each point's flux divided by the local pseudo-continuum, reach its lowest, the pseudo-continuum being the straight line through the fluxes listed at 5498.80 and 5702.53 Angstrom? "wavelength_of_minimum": 5572.73 Angstrom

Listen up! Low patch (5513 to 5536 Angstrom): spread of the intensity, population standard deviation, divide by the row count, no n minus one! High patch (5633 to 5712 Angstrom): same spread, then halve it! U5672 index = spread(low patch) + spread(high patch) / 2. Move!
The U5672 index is 0.12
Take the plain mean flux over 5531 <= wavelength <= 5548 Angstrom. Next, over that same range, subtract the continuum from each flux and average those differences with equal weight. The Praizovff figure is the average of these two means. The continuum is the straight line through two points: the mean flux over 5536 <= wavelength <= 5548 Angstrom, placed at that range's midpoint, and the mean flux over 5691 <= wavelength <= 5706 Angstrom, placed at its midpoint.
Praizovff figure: 1.68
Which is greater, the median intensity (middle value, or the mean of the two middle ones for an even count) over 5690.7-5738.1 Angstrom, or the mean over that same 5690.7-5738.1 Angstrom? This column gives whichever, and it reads 3.49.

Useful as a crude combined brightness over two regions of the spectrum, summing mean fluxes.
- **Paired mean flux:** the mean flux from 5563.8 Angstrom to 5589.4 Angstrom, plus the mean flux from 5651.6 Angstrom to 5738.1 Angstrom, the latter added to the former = 7.19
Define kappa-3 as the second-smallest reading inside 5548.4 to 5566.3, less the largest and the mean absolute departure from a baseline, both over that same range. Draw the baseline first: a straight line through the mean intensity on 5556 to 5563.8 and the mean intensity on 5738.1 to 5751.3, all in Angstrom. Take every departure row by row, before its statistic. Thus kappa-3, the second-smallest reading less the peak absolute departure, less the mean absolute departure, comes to 2.5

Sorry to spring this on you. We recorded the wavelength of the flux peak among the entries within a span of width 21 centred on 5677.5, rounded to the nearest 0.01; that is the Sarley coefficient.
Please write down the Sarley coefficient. 5673.72 Angstrom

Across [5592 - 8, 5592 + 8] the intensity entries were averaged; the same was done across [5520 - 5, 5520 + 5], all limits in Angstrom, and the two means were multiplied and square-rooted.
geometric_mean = 3.39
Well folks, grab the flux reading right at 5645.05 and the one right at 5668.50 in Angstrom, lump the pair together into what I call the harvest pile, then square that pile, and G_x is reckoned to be 52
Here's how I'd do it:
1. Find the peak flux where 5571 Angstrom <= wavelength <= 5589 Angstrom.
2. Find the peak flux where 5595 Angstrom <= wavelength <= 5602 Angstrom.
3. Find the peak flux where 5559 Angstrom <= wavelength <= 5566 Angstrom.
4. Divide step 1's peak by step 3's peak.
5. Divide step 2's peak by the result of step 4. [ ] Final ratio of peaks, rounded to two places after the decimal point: 3.76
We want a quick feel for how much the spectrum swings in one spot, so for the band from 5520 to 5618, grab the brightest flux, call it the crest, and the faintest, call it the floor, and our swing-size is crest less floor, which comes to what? 0.86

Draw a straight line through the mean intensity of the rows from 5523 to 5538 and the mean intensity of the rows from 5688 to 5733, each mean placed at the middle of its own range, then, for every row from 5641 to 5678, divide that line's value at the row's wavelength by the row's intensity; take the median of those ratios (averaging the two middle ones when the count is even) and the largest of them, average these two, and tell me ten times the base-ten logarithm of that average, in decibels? -0.15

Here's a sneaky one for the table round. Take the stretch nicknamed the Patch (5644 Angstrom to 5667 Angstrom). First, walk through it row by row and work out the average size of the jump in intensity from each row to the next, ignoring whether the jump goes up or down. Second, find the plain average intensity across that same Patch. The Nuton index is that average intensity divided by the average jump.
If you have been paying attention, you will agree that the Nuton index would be 86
